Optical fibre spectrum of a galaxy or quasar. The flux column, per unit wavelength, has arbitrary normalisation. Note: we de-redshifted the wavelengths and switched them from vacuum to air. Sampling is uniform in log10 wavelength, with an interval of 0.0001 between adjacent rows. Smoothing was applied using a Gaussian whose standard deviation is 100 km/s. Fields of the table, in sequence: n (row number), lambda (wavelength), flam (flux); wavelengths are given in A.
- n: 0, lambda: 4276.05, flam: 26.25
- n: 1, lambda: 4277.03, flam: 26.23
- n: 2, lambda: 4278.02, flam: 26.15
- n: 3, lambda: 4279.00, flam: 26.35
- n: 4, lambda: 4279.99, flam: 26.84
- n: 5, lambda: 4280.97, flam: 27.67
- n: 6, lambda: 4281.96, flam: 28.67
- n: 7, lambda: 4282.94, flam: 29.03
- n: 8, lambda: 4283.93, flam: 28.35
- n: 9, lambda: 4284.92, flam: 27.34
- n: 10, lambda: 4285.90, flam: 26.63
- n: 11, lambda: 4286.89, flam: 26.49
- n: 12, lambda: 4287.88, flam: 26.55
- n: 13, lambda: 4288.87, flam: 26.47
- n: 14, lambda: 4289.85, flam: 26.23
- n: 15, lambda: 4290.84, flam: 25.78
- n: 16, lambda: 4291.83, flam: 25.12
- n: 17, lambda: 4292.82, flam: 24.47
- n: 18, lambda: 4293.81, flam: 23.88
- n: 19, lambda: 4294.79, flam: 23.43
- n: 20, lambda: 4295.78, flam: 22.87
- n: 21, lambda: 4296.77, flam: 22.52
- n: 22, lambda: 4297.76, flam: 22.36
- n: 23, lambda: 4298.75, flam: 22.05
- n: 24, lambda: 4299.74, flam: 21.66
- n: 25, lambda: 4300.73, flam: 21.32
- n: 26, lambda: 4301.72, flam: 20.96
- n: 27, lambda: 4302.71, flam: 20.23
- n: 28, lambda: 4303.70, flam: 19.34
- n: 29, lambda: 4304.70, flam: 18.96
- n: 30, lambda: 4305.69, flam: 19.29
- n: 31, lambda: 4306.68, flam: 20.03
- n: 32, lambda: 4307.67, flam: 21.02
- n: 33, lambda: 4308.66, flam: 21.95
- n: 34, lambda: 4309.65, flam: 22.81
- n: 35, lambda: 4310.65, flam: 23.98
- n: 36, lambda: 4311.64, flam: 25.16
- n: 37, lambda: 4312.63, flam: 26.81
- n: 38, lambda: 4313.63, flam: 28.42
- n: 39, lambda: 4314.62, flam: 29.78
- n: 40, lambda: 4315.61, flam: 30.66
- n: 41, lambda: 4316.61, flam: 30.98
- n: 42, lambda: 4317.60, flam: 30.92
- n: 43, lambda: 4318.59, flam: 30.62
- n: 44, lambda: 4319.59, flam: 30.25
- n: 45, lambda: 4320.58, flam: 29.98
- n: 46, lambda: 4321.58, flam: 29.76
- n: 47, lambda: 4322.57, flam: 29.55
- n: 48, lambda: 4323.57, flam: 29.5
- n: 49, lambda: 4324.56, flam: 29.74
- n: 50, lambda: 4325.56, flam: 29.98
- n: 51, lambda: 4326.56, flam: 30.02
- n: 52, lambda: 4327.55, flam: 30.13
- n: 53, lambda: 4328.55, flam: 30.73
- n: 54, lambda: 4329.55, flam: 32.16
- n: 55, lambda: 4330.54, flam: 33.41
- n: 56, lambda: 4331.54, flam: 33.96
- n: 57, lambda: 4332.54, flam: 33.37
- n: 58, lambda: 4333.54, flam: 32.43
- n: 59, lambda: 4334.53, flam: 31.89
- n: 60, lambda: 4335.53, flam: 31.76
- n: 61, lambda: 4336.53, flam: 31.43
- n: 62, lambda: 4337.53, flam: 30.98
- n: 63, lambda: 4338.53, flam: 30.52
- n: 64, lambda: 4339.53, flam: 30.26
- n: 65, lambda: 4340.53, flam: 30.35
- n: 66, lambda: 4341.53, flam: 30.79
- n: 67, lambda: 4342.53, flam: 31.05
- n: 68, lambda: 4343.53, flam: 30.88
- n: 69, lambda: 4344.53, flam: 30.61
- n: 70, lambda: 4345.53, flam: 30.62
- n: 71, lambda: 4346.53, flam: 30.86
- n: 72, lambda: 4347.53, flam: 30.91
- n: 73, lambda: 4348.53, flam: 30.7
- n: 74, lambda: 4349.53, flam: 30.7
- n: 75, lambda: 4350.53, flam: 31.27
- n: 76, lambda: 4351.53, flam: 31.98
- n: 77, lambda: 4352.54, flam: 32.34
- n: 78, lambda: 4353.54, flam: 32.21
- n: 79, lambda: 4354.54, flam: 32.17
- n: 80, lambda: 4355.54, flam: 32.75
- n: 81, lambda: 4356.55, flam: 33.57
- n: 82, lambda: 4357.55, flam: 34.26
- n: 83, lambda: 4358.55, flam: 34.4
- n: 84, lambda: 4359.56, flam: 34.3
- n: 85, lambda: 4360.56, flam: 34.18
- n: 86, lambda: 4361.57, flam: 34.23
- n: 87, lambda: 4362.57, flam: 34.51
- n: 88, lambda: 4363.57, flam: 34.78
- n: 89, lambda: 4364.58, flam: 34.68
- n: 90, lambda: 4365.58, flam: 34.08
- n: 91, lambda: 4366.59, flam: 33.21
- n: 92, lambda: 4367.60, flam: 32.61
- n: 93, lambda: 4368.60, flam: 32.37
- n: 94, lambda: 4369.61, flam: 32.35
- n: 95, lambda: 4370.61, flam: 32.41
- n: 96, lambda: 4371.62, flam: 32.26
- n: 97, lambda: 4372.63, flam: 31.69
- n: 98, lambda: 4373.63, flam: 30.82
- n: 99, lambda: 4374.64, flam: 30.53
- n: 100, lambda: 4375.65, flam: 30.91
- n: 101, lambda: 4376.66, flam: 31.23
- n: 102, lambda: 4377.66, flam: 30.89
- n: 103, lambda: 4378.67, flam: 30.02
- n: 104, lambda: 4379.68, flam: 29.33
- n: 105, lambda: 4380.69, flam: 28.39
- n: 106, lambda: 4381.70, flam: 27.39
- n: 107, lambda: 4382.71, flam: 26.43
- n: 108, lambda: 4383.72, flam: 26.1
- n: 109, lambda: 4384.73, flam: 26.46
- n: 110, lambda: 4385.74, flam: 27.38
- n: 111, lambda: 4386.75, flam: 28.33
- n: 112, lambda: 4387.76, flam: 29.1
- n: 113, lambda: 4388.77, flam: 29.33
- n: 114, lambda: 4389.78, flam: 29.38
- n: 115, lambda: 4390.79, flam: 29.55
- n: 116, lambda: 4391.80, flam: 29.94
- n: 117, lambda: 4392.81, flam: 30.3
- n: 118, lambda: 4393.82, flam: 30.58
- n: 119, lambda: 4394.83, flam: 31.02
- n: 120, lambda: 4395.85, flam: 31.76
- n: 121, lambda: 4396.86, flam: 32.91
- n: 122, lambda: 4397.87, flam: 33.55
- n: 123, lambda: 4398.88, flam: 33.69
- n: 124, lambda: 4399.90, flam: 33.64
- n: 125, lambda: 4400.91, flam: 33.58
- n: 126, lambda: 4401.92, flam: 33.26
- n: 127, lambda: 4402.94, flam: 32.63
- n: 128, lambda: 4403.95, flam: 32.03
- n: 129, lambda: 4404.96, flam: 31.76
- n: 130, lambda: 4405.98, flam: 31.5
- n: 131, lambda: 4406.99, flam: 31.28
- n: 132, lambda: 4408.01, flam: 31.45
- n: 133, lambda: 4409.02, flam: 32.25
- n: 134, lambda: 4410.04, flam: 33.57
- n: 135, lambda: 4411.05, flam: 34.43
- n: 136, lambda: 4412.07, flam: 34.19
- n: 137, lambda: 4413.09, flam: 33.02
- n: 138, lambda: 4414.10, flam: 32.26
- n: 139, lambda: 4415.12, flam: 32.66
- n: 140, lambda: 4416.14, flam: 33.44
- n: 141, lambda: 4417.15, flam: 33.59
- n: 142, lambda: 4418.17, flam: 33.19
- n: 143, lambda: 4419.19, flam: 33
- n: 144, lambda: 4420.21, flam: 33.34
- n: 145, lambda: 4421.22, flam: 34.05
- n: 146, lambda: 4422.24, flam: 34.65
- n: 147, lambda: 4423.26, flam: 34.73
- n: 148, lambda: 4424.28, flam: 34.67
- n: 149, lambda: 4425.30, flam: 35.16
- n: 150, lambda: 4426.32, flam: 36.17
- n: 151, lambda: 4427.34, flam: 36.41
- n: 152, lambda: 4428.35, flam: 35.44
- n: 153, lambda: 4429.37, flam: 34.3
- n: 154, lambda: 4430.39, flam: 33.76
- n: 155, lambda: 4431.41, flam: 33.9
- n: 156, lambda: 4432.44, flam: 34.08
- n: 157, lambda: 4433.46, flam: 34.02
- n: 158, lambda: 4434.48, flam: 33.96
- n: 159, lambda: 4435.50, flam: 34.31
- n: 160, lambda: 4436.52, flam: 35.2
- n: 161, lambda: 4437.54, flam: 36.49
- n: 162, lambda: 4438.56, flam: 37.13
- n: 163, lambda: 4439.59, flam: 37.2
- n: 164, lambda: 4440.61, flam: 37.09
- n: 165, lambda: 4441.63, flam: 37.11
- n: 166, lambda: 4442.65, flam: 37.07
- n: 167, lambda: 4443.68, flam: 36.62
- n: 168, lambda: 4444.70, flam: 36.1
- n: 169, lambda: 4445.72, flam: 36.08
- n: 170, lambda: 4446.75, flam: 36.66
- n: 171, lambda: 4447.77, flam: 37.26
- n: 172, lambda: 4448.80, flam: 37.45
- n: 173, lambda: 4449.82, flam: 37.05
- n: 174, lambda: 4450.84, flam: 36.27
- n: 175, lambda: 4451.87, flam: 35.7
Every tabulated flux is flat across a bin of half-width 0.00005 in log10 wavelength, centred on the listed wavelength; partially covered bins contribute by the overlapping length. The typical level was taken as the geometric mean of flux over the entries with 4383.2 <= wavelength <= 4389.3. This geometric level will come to 28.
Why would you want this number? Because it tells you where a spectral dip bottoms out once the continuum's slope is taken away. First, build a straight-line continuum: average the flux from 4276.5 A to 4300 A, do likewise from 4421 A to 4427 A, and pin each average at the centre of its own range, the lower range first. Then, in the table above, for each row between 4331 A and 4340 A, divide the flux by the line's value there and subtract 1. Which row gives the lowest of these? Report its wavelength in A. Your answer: 4339.53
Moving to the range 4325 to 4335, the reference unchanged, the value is 4326.56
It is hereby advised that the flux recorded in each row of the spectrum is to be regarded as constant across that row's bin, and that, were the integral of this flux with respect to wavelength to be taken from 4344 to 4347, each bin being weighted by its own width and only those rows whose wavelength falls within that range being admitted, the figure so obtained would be 92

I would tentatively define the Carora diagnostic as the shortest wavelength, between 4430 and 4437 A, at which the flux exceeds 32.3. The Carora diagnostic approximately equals 4430.39 A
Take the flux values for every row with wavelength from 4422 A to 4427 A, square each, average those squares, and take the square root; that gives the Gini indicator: 35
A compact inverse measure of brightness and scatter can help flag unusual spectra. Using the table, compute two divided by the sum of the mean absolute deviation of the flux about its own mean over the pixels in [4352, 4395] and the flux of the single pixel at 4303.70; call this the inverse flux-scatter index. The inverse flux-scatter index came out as 0.094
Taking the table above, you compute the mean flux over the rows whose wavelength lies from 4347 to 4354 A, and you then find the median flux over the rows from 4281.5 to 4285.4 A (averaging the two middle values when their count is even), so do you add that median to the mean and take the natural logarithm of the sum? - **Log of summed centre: 4.09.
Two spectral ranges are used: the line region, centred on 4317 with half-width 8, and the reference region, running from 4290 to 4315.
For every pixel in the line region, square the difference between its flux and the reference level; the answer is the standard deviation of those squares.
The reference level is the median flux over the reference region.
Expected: 24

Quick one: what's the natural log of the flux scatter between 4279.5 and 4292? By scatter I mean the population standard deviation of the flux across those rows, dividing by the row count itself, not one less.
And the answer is 0.10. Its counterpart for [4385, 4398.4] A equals 0.51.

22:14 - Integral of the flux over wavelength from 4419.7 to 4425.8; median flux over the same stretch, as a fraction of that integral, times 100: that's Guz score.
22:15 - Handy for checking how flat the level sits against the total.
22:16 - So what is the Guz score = 16.5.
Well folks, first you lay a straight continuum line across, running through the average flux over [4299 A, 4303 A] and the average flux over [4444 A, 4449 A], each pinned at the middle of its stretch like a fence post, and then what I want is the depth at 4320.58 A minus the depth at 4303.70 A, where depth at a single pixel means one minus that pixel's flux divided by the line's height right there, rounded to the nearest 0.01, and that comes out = -0.39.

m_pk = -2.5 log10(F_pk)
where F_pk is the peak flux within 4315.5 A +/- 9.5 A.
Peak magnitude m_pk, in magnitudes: -3.73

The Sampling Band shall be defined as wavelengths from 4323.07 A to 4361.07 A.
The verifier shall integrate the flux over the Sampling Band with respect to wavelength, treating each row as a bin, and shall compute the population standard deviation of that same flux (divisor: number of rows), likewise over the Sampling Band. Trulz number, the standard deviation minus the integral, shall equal -1202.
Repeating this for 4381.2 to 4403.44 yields -671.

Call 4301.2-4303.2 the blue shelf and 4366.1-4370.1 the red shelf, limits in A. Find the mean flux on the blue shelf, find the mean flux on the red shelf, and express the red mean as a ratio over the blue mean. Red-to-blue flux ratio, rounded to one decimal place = 1.6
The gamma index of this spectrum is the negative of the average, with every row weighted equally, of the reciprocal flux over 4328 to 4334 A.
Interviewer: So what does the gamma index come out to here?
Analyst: -0.0306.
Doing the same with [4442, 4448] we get -0.0273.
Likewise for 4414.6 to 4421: -0.0301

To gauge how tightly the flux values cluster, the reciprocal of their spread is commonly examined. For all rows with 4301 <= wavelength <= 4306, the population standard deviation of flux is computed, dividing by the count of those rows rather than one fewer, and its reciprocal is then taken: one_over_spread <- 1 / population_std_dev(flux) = 1.4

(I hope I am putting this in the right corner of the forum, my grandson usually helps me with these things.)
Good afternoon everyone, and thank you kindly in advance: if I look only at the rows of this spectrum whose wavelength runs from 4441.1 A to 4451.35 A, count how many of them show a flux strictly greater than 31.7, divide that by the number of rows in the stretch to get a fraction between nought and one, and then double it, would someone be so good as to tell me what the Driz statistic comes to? 2.00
